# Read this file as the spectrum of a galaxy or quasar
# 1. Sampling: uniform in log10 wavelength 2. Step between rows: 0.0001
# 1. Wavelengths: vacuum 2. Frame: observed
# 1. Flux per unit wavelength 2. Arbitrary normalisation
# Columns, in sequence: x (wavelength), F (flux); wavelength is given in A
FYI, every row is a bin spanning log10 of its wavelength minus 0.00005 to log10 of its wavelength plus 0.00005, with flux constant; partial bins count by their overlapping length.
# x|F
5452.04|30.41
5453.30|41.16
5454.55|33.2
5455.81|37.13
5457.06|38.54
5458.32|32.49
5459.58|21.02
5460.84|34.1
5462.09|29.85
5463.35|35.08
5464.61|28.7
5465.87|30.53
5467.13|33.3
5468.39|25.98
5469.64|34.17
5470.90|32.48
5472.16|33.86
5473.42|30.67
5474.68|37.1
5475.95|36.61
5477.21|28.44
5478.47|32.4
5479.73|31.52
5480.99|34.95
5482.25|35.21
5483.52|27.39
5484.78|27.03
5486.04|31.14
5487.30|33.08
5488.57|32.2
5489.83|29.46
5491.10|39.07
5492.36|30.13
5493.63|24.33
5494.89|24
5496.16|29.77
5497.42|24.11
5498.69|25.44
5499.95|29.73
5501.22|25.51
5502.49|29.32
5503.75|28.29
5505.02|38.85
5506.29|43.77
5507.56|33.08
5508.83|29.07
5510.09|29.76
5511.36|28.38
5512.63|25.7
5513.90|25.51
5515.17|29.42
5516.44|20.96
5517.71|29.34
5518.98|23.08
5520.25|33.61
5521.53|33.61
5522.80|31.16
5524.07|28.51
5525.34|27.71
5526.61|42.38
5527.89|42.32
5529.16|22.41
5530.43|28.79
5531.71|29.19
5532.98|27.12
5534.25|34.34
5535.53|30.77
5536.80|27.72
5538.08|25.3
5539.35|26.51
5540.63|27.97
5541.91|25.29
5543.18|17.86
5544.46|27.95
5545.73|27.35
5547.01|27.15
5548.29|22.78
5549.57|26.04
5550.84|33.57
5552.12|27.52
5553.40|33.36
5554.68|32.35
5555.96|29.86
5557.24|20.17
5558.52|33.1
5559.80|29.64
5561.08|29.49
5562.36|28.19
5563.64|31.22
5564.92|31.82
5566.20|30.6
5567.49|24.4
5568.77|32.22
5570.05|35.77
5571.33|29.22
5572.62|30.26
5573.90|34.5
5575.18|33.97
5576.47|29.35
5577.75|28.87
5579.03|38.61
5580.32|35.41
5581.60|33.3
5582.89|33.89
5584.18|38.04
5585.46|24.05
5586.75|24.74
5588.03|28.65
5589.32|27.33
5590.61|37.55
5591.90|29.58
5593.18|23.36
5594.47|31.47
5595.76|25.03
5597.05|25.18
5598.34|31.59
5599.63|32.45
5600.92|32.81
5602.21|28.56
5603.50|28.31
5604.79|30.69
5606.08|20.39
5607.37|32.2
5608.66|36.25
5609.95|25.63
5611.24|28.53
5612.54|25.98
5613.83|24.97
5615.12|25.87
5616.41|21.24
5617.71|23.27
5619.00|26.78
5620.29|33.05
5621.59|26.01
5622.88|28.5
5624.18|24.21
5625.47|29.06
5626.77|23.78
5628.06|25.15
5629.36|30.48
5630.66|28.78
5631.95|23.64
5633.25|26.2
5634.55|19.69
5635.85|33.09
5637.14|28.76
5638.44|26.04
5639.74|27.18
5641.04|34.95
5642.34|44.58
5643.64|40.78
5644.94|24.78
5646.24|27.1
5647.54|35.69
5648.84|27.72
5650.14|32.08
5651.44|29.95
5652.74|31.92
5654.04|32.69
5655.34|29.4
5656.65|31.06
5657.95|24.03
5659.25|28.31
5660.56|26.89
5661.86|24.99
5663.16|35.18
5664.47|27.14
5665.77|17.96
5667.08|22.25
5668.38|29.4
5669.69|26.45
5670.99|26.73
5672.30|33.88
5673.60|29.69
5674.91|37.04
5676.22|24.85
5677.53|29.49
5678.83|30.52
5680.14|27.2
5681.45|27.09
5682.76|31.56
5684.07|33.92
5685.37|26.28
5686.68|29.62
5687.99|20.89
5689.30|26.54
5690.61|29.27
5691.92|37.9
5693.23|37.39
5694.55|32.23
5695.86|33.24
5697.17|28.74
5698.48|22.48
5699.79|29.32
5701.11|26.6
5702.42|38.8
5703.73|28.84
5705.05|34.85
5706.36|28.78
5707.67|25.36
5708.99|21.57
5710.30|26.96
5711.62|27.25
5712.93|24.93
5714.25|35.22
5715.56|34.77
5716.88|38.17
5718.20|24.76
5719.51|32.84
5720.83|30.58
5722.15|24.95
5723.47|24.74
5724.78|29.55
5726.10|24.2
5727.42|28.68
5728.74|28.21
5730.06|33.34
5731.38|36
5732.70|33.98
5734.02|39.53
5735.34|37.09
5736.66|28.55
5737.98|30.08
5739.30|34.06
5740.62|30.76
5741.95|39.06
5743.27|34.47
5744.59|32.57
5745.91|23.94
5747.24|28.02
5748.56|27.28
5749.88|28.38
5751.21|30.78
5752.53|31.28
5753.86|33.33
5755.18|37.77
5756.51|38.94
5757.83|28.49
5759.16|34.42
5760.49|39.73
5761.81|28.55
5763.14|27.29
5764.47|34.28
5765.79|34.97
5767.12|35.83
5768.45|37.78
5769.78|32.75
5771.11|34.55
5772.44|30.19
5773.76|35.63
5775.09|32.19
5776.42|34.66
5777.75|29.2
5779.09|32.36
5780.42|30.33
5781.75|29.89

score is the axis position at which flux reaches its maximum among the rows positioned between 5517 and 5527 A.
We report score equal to 5526.61 A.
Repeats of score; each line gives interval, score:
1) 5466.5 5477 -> 5474.68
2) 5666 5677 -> 5674.91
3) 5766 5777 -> 5768.45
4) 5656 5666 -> 5663.16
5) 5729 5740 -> 5734.02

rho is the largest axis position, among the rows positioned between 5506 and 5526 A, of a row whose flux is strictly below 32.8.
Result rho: 5525.34 A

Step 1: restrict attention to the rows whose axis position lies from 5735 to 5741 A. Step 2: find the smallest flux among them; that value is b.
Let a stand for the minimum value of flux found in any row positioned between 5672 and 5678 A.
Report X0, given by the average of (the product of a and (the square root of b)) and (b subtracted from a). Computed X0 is 65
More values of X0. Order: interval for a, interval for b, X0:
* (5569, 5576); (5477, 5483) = 78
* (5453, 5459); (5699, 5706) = 87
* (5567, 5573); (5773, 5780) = 64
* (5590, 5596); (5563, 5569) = 57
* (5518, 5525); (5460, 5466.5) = 59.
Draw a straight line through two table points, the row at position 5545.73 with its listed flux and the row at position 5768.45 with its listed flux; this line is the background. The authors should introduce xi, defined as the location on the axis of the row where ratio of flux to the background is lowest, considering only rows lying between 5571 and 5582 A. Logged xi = 5577.75 A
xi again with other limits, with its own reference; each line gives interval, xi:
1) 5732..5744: 5736.66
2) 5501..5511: 5501.22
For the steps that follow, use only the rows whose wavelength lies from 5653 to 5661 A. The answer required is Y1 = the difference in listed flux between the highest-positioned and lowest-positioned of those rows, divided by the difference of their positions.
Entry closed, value -0.9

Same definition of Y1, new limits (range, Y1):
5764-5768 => 0.6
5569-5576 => -0.4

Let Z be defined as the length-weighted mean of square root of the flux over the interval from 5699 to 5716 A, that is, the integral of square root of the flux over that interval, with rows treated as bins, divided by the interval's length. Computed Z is 5.40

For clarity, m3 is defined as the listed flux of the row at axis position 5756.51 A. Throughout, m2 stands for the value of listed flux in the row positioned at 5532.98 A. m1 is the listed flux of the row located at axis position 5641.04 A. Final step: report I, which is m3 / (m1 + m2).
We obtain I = 0.63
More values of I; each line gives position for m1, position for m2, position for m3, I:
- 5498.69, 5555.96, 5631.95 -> 0.43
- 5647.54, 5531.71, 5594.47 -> 0.49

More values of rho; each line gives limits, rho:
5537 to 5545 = 5544.46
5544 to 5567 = 5566.20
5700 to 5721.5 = 5720.83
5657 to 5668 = 5667.08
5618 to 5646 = 5644.94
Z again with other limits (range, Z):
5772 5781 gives 5.67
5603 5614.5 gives 5.29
